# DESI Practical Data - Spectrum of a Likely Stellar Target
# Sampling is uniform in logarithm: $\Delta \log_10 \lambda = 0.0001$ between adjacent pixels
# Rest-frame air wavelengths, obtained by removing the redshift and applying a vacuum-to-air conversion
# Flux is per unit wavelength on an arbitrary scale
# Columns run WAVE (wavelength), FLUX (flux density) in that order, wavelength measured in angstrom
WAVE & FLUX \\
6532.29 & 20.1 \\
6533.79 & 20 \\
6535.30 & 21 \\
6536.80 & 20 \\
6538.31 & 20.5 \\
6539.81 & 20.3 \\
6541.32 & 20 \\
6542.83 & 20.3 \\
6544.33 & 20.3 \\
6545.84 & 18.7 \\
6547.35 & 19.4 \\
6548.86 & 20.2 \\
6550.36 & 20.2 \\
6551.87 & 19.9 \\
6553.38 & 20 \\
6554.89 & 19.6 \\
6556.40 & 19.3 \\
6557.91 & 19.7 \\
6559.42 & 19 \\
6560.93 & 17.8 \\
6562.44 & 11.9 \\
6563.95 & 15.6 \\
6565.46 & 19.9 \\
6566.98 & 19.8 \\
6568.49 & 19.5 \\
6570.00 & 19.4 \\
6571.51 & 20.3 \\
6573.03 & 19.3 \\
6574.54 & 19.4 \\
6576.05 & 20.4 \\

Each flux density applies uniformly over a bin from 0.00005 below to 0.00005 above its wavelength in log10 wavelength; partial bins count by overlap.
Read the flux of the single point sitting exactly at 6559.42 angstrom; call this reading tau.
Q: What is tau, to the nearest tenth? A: 19.0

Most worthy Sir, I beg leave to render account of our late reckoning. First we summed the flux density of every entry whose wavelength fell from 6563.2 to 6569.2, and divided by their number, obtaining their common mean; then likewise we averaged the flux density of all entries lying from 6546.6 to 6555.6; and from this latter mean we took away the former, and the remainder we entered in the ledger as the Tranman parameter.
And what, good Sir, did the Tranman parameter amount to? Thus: 1.2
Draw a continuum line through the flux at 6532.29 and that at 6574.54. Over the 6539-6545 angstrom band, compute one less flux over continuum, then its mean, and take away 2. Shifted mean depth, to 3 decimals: -2.014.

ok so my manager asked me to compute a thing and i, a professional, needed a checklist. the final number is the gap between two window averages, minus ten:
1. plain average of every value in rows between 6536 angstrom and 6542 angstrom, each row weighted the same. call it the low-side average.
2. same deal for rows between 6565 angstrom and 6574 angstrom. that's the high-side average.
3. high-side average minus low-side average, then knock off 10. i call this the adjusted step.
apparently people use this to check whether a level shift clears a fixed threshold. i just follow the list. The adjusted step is -10.5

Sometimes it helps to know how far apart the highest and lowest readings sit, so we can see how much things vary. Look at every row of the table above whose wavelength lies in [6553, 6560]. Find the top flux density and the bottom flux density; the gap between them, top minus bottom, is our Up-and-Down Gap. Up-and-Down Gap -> 1.00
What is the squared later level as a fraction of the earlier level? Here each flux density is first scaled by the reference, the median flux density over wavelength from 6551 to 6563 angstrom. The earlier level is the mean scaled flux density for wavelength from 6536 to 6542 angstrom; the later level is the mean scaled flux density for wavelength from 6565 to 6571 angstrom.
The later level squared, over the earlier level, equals 0.98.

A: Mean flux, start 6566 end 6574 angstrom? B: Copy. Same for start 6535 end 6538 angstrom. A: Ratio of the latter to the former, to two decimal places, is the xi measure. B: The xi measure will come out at 1.04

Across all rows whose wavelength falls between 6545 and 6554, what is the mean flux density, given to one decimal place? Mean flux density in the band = 19.7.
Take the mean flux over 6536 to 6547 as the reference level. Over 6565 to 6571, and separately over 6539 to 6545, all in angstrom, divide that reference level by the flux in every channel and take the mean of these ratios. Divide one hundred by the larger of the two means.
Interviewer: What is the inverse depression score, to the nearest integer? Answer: 98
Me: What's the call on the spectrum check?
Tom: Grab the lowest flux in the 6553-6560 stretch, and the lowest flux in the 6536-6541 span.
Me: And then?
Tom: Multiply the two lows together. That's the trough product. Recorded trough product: 380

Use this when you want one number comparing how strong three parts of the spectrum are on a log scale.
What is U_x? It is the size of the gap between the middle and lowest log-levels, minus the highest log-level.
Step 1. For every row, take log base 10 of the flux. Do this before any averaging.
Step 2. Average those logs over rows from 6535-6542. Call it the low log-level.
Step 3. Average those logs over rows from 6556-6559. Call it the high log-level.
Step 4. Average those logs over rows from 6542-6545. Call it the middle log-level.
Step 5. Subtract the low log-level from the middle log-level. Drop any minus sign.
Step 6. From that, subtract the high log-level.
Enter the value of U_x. -1.289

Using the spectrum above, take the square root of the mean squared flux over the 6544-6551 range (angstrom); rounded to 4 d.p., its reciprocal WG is 0.0506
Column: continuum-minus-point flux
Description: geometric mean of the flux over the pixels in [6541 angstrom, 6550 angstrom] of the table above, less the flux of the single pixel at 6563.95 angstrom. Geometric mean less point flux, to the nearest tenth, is 4.2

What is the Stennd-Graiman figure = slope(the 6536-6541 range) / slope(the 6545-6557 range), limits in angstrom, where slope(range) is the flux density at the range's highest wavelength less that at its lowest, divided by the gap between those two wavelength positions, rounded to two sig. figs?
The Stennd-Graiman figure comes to 1.8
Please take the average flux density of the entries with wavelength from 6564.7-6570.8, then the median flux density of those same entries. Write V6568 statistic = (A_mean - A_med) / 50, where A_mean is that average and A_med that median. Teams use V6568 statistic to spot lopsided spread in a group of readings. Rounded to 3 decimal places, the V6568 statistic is 0.000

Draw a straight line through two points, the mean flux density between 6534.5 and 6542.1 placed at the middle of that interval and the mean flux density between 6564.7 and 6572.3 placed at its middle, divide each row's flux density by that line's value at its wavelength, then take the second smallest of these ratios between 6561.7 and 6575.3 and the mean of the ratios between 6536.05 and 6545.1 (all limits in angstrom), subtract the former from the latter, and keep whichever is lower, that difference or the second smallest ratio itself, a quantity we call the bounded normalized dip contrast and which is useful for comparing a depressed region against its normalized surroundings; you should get 0.21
